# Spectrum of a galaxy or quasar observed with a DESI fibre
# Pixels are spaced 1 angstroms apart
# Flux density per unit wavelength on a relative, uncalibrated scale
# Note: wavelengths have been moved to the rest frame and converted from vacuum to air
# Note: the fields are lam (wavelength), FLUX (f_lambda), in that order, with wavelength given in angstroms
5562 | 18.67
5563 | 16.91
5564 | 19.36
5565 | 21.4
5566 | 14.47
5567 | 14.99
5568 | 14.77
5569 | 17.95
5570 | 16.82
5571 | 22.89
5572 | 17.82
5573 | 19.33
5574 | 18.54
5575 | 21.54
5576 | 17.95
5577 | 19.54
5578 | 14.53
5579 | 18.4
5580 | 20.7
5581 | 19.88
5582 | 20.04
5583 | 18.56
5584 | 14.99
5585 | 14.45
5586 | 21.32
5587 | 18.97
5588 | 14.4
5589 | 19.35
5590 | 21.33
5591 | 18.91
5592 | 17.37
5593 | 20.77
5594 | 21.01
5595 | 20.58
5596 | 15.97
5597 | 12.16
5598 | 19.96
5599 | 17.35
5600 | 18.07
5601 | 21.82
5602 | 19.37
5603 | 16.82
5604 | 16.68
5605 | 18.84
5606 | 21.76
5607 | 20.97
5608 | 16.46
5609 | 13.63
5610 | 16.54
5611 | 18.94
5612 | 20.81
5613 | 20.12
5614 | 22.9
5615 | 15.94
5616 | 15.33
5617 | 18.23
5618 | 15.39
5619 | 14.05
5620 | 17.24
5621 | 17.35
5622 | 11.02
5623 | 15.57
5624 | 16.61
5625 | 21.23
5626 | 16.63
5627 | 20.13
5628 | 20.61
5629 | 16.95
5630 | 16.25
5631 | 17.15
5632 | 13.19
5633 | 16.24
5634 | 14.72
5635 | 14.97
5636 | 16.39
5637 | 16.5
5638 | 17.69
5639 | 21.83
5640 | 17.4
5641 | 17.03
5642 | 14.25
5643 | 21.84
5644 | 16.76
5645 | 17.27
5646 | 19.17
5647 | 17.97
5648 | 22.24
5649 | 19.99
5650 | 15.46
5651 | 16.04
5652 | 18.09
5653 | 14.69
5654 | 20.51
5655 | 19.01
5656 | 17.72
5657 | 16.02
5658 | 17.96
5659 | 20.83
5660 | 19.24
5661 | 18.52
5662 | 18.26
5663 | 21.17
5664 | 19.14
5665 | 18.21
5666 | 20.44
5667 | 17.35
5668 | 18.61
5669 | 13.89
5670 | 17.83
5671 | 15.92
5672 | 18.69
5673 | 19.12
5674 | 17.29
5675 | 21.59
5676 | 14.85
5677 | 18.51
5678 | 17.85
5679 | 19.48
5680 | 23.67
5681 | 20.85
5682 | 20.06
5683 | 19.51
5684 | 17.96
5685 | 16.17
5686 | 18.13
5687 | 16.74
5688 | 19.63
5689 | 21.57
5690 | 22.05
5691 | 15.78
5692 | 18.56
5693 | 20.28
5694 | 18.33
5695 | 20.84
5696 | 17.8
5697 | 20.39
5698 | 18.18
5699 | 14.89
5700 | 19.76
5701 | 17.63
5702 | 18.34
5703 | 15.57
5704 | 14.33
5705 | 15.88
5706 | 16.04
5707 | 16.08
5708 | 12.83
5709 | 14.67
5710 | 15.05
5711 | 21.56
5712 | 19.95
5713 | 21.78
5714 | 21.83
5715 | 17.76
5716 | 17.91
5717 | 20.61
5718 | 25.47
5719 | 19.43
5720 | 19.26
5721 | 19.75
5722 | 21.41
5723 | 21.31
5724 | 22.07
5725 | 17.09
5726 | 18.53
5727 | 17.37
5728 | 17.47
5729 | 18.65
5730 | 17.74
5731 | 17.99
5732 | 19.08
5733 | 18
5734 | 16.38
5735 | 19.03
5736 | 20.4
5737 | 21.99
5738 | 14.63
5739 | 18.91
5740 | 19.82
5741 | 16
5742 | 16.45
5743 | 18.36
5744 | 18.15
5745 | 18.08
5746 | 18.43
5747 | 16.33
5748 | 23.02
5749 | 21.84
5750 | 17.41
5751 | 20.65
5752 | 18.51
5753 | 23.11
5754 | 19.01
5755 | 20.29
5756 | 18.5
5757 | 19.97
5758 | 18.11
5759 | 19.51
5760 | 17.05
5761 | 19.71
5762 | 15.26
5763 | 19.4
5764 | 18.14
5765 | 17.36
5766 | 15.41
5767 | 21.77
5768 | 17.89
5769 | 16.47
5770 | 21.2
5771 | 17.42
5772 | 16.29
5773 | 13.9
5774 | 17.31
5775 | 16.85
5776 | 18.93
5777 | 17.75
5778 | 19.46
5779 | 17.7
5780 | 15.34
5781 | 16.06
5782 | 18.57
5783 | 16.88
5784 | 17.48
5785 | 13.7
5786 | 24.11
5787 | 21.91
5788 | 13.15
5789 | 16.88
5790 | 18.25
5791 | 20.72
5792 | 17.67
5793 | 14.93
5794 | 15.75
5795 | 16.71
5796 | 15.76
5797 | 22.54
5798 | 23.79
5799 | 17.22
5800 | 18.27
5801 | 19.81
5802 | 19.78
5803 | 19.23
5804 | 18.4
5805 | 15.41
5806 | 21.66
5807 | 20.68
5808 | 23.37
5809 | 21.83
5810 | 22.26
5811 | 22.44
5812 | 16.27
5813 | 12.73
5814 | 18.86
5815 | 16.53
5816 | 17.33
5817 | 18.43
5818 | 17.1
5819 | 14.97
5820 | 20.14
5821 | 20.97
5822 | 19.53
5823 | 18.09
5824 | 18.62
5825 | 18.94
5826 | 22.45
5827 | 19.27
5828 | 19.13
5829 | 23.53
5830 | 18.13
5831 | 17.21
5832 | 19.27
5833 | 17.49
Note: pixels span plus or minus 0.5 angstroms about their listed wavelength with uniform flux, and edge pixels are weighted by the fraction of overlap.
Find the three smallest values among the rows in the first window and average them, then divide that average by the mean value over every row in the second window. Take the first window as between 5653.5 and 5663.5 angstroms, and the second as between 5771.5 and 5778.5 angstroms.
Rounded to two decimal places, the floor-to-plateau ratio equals 1.00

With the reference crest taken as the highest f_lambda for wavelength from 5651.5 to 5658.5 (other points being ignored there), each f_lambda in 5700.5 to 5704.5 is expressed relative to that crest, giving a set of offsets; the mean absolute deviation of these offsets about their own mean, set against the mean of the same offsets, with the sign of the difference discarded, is 5.6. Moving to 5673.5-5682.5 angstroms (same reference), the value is 3.1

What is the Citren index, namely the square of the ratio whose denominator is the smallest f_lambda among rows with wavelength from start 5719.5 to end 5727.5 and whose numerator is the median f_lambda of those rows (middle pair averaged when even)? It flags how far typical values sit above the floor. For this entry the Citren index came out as 1.30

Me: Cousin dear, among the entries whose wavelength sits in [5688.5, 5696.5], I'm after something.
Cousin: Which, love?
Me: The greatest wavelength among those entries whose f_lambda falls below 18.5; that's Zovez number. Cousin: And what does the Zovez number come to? 5696 angstroms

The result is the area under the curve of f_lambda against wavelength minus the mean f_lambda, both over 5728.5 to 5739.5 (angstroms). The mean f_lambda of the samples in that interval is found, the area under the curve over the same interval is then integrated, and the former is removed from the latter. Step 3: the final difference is 184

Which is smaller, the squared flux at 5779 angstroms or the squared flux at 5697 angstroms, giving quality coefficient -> 313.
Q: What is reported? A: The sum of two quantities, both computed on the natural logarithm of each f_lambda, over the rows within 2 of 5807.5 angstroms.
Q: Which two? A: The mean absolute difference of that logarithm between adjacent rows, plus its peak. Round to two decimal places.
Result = 3.23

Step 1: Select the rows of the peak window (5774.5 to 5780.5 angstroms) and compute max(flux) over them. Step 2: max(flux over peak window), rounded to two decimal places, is 19.46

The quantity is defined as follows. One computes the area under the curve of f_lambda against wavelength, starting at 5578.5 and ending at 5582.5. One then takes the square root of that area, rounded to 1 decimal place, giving 8.9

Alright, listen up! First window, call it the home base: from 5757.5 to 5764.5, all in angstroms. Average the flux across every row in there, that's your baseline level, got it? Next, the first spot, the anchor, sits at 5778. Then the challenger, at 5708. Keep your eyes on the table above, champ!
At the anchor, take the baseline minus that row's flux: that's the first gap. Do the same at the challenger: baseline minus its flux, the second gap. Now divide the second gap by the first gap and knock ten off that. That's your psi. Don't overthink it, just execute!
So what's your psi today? -14.1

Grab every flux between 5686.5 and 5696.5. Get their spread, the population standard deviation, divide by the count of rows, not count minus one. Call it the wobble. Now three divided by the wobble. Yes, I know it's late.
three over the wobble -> 1.5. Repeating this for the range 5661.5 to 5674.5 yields 1.7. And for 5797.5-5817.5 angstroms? 1.1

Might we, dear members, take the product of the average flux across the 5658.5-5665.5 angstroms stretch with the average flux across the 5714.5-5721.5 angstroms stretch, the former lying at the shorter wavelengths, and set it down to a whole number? 387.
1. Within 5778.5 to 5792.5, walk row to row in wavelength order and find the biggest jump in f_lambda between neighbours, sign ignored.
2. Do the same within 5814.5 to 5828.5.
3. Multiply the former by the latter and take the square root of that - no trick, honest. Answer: 7.3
